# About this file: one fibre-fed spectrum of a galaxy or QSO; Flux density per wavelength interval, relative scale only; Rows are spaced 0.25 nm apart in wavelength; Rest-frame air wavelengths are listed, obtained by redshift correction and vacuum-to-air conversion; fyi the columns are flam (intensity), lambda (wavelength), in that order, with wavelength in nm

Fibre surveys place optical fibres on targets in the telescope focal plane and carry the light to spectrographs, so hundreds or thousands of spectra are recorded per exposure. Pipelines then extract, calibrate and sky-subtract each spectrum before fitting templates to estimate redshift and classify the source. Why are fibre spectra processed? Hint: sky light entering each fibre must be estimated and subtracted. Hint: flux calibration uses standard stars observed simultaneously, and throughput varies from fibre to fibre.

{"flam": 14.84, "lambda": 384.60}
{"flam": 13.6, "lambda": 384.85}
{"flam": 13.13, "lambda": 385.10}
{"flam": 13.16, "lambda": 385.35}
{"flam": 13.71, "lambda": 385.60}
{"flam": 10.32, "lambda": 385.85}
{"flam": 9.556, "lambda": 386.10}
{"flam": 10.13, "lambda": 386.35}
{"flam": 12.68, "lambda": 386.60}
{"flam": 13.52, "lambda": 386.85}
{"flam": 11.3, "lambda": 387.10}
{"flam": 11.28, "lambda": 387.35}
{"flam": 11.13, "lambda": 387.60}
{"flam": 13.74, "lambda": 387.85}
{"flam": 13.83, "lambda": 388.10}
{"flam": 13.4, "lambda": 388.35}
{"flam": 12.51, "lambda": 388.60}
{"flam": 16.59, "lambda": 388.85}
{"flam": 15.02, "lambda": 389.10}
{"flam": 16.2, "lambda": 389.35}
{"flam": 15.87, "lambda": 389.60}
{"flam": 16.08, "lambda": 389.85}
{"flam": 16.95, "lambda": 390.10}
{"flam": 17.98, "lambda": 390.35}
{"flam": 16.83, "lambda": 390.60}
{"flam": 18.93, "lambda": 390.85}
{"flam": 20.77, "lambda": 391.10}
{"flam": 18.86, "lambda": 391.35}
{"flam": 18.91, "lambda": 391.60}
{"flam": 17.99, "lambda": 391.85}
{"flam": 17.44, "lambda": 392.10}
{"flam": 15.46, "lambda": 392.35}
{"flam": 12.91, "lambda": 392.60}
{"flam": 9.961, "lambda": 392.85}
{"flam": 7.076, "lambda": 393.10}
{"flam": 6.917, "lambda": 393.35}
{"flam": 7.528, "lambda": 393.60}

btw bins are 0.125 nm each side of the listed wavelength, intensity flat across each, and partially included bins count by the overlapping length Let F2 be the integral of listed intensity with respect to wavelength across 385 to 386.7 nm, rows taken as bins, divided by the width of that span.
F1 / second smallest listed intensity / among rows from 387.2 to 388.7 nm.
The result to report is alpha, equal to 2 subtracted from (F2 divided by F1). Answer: -1.0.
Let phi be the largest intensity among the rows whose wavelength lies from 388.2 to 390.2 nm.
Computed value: 16.95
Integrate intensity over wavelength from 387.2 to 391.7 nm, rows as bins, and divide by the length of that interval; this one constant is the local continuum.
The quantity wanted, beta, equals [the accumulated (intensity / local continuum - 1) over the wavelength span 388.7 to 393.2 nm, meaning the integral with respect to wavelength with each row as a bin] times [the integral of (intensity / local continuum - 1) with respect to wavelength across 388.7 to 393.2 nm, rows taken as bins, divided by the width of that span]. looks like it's 0.002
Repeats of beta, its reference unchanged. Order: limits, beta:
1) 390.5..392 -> 0.052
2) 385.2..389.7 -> 0.142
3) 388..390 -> 0.005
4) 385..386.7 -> 0.109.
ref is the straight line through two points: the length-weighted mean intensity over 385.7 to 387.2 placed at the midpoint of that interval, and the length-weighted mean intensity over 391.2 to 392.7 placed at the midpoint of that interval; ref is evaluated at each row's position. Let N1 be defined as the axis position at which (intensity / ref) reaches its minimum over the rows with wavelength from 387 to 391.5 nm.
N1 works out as 387.60 nm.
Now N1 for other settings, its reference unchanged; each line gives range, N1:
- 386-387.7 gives 386.10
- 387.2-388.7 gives 387.60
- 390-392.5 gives 392.35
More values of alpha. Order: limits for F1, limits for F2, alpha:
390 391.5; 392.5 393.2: -1.4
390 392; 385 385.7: -1.2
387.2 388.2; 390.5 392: -0.3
